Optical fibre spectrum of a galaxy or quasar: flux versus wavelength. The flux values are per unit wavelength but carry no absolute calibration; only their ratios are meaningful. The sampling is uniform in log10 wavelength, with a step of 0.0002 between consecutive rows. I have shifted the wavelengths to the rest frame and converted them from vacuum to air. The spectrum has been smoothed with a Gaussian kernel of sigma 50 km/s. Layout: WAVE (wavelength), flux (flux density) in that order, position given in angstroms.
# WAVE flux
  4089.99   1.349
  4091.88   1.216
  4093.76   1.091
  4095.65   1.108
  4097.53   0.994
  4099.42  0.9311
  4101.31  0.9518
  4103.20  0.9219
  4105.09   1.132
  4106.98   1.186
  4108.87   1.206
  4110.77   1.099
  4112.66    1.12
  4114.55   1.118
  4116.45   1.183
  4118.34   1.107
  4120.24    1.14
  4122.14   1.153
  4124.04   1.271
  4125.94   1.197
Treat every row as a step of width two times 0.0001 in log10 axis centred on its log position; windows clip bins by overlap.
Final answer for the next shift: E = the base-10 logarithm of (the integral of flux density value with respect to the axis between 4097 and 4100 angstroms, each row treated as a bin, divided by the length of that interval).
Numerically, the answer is -0.02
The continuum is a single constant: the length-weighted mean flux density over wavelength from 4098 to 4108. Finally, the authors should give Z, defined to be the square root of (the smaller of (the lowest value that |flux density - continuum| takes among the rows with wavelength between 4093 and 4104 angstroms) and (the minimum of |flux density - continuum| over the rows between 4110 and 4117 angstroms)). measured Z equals 0.174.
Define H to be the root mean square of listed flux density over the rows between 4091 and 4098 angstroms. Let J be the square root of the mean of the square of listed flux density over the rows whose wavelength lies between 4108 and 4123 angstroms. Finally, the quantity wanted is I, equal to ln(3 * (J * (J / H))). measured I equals 1.26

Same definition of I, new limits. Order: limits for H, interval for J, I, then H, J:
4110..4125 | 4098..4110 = 1.08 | 1.15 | 1.06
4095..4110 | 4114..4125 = 1.34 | 1.06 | 1.16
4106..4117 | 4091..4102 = 1.06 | 1.15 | 1.05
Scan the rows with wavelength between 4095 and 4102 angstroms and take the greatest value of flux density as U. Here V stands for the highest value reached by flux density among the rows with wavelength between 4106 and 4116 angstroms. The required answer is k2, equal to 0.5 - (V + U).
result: -1.81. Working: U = 1.108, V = 1.206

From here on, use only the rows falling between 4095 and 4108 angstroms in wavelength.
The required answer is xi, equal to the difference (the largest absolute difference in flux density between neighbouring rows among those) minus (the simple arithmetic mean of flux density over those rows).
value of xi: -0.82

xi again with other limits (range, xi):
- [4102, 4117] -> -0.91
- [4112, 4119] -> -1.06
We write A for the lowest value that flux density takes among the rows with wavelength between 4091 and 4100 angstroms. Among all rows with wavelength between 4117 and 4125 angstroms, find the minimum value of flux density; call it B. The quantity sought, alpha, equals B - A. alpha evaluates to 0.18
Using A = 0.9311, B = 1.107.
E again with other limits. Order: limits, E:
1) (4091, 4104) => 0.01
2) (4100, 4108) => 0.02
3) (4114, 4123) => 0.06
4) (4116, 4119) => 0.06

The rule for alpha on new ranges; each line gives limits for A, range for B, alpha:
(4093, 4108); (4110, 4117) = 0.18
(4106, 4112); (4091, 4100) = -0.17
